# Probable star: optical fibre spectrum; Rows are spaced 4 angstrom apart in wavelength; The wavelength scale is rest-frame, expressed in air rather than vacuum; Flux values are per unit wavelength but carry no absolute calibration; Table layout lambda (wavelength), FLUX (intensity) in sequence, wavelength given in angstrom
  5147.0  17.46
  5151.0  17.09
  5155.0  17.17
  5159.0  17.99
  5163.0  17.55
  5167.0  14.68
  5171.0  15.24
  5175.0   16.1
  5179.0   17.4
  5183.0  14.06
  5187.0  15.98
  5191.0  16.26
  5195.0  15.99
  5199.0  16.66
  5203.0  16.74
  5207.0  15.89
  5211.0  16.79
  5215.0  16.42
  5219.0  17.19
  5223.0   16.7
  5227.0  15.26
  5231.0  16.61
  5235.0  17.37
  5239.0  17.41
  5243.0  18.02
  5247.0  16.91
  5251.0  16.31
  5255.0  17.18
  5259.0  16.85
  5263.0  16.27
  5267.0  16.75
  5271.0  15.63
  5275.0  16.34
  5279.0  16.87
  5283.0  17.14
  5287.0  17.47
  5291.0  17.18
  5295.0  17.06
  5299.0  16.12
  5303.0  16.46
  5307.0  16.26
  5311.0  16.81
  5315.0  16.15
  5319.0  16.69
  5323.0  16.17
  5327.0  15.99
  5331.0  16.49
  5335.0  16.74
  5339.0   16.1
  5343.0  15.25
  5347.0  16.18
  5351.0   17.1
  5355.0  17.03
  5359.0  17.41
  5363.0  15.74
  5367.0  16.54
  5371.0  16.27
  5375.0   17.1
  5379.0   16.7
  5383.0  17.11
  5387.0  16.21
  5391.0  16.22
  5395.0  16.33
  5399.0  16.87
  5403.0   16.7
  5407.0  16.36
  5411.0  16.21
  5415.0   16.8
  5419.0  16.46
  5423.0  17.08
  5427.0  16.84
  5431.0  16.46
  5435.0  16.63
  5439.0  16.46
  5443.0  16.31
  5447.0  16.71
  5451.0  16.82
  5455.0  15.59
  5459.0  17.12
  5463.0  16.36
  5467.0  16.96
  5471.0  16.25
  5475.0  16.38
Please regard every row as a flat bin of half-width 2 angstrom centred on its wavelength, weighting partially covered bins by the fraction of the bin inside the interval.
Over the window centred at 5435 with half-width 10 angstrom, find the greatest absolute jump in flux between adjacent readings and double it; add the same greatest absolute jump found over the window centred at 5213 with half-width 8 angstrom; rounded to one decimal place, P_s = 1.7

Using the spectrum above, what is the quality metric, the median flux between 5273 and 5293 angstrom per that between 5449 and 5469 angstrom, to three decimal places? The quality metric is 1.019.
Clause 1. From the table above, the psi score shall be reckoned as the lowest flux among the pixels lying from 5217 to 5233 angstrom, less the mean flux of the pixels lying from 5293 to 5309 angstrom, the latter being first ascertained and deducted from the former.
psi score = -1.2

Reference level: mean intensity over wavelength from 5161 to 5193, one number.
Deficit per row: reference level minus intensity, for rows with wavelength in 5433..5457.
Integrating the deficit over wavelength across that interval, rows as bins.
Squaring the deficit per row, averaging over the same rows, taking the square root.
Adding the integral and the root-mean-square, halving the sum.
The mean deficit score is -5.8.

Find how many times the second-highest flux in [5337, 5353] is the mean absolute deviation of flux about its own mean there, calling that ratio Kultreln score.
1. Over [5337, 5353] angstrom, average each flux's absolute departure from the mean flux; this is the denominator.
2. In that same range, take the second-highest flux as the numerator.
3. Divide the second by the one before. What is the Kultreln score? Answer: 34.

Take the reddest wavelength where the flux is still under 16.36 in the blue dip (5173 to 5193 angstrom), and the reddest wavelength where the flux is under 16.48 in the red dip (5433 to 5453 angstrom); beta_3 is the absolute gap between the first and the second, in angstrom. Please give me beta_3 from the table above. 252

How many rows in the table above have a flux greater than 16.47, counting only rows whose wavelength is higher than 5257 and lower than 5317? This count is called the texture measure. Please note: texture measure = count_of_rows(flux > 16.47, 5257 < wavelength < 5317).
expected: 8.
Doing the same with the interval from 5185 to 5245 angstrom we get 9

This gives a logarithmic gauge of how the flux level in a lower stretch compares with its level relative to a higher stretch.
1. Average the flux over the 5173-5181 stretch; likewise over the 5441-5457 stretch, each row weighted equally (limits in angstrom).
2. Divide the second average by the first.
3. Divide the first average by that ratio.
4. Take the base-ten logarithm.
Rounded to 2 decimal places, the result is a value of 1.23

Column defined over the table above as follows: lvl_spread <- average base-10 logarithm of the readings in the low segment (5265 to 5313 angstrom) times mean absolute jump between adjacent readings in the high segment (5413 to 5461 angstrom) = 0.59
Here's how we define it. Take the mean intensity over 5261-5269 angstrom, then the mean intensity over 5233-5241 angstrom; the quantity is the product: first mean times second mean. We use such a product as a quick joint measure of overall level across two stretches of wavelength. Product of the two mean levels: 287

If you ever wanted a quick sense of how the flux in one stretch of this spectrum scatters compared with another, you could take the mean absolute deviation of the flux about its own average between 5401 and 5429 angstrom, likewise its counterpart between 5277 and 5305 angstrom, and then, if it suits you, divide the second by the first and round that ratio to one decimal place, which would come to 1.4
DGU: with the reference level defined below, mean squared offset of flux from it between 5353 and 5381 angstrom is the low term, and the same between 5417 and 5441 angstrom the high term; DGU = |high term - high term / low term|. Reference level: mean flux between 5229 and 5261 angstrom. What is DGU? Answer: 0.31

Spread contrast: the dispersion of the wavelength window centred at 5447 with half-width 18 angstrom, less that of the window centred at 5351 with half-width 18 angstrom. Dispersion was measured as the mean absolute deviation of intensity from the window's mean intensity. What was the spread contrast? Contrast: -0.28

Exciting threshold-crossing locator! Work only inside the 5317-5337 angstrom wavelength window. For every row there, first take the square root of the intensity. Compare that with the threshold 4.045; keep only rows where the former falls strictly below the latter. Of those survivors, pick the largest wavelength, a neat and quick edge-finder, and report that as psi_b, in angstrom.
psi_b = 5327.0 angstrom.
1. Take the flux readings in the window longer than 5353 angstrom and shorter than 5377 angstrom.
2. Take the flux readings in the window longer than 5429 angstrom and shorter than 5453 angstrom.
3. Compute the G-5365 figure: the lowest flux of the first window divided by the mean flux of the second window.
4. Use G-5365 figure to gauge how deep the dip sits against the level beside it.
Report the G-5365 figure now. 0.95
